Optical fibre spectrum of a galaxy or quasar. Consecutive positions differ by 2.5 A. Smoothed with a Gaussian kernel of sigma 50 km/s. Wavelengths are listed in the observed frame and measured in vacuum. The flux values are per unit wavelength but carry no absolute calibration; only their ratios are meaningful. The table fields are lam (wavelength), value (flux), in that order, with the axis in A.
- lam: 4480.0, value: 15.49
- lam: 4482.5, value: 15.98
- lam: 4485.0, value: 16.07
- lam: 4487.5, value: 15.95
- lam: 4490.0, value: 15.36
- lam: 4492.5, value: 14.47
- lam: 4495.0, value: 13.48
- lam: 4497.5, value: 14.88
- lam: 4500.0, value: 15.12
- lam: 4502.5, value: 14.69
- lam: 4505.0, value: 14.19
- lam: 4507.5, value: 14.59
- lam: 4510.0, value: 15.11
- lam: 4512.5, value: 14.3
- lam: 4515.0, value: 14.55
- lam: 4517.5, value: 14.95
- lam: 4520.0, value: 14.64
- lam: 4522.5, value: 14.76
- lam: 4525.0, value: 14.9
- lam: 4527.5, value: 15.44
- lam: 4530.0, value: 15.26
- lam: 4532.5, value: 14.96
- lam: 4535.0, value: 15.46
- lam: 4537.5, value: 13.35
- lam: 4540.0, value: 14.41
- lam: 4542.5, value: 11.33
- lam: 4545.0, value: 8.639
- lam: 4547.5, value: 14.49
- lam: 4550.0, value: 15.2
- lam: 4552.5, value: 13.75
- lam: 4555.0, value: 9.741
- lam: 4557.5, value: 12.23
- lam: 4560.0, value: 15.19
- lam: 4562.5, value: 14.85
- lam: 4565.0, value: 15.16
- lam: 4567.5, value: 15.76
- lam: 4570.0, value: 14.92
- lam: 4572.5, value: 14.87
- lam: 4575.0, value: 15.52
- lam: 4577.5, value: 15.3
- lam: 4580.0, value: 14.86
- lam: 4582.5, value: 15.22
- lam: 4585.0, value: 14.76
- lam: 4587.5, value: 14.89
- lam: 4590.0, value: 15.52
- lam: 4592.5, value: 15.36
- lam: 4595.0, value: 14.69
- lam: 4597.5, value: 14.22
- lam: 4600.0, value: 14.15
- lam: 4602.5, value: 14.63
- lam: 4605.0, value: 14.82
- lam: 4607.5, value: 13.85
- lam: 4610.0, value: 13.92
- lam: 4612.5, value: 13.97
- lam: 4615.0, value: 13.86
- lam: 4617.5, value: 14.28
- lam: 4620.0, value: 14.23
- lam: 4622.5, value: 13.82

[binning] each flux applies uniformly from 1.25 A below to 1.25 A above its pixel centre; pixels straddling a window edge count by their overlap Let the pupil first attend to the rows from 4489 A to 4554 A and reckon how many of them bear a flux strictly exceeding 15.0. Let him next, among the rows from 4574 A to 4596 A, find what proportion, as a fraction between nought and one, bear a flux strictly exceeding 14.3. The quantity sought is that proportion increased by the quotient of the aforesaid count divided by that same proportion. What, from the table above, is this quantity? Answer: 8.0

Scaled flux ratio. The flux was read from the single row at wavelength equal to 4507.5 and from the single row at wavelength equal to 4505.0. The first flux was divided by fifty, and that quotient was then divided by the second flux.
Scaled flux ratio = 0.021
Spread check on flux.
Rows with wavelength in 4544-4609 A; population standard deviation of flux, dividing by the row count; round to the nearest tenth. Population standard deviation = 1.6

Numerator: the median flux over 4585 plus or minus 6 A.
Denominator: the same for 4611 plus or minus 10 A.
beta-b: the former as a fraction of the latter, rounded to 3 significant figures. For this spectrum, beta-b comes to 1.06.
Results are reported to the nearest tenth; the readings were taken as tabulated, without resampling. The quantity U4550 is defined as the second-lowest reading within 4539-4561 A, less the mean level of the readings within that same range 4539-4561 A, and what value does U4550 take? -3.0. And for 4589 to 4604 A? -0.5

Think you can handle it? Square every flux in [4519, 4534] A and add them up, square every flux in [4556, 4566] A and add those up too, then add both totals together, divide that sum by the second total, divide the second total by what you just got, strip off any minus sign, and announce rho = 317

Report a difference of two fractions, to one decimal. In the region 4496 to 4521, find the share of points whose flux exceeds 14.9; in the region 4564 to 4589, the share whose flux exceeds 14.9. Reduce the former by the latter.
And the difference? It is -0.3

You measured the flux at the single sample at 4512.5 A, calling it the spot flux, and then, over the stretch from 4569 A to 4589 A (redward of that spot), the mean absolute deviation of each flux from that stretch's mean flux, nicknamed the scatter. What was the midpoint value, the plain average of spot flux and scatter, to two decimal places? 7.26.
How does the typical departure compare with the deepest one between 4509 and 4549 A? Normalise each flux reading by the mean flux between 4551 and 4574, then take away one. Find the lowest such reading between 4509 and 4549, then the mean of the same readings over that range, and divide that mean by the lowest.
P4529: 0.0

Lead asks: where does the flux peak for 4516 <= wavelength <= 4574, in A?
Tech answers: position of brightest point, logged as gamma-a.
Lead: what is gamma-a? 4567.5 A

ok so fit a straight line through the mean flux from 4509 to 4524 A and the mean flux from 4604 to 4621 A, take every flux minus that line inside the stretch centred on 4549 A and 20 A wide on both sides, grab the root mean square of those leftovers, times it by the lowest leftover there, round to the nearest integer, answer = -13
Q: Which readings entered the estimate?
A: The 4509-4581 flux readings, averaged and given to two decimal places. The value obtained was 14.27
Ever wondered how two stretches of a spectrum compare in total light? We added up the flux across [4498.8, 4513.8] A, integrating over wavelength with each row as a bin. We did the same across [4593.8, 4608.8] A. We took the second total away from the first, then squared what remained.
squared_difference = 17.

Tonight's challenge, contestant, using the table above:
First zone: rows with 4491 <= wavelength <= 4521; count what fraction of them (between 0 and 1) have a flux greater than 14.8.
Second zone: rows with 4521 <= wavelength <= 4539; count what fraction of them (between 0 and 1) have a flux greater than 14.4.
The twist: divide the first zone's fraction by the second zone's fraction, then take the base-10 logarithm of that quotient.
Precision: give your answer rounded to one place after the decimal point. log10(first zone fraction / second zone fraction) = -0.4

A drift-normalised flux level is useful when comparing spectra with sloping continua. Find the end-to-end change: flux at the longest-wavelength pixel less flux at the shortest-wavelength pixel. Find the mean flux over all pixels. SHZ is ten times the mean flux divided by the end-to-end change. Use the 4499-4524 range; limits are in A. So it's -408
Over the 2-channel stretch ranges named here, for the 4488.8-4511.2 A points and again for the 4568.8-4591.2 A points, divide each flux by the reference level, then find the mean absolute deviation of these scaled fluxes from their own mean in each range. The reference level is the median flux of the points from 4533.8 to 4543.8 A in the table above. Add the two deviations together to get 0.049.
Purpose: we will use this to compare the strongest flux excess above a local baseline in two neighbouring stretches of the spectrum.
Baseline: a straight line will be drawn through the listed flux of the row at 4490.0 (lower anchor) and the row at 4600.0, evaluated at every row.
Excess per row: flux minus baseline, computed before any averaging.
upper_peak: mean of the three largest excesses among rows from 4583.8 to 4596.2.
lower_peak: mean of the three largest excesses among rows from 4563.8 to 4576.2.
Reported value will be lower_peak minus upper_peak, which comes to 0.0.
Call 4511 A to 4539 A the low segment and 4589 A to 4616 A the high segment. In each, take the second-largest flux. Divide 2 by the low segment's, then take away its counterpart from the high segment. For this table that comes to -15.2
